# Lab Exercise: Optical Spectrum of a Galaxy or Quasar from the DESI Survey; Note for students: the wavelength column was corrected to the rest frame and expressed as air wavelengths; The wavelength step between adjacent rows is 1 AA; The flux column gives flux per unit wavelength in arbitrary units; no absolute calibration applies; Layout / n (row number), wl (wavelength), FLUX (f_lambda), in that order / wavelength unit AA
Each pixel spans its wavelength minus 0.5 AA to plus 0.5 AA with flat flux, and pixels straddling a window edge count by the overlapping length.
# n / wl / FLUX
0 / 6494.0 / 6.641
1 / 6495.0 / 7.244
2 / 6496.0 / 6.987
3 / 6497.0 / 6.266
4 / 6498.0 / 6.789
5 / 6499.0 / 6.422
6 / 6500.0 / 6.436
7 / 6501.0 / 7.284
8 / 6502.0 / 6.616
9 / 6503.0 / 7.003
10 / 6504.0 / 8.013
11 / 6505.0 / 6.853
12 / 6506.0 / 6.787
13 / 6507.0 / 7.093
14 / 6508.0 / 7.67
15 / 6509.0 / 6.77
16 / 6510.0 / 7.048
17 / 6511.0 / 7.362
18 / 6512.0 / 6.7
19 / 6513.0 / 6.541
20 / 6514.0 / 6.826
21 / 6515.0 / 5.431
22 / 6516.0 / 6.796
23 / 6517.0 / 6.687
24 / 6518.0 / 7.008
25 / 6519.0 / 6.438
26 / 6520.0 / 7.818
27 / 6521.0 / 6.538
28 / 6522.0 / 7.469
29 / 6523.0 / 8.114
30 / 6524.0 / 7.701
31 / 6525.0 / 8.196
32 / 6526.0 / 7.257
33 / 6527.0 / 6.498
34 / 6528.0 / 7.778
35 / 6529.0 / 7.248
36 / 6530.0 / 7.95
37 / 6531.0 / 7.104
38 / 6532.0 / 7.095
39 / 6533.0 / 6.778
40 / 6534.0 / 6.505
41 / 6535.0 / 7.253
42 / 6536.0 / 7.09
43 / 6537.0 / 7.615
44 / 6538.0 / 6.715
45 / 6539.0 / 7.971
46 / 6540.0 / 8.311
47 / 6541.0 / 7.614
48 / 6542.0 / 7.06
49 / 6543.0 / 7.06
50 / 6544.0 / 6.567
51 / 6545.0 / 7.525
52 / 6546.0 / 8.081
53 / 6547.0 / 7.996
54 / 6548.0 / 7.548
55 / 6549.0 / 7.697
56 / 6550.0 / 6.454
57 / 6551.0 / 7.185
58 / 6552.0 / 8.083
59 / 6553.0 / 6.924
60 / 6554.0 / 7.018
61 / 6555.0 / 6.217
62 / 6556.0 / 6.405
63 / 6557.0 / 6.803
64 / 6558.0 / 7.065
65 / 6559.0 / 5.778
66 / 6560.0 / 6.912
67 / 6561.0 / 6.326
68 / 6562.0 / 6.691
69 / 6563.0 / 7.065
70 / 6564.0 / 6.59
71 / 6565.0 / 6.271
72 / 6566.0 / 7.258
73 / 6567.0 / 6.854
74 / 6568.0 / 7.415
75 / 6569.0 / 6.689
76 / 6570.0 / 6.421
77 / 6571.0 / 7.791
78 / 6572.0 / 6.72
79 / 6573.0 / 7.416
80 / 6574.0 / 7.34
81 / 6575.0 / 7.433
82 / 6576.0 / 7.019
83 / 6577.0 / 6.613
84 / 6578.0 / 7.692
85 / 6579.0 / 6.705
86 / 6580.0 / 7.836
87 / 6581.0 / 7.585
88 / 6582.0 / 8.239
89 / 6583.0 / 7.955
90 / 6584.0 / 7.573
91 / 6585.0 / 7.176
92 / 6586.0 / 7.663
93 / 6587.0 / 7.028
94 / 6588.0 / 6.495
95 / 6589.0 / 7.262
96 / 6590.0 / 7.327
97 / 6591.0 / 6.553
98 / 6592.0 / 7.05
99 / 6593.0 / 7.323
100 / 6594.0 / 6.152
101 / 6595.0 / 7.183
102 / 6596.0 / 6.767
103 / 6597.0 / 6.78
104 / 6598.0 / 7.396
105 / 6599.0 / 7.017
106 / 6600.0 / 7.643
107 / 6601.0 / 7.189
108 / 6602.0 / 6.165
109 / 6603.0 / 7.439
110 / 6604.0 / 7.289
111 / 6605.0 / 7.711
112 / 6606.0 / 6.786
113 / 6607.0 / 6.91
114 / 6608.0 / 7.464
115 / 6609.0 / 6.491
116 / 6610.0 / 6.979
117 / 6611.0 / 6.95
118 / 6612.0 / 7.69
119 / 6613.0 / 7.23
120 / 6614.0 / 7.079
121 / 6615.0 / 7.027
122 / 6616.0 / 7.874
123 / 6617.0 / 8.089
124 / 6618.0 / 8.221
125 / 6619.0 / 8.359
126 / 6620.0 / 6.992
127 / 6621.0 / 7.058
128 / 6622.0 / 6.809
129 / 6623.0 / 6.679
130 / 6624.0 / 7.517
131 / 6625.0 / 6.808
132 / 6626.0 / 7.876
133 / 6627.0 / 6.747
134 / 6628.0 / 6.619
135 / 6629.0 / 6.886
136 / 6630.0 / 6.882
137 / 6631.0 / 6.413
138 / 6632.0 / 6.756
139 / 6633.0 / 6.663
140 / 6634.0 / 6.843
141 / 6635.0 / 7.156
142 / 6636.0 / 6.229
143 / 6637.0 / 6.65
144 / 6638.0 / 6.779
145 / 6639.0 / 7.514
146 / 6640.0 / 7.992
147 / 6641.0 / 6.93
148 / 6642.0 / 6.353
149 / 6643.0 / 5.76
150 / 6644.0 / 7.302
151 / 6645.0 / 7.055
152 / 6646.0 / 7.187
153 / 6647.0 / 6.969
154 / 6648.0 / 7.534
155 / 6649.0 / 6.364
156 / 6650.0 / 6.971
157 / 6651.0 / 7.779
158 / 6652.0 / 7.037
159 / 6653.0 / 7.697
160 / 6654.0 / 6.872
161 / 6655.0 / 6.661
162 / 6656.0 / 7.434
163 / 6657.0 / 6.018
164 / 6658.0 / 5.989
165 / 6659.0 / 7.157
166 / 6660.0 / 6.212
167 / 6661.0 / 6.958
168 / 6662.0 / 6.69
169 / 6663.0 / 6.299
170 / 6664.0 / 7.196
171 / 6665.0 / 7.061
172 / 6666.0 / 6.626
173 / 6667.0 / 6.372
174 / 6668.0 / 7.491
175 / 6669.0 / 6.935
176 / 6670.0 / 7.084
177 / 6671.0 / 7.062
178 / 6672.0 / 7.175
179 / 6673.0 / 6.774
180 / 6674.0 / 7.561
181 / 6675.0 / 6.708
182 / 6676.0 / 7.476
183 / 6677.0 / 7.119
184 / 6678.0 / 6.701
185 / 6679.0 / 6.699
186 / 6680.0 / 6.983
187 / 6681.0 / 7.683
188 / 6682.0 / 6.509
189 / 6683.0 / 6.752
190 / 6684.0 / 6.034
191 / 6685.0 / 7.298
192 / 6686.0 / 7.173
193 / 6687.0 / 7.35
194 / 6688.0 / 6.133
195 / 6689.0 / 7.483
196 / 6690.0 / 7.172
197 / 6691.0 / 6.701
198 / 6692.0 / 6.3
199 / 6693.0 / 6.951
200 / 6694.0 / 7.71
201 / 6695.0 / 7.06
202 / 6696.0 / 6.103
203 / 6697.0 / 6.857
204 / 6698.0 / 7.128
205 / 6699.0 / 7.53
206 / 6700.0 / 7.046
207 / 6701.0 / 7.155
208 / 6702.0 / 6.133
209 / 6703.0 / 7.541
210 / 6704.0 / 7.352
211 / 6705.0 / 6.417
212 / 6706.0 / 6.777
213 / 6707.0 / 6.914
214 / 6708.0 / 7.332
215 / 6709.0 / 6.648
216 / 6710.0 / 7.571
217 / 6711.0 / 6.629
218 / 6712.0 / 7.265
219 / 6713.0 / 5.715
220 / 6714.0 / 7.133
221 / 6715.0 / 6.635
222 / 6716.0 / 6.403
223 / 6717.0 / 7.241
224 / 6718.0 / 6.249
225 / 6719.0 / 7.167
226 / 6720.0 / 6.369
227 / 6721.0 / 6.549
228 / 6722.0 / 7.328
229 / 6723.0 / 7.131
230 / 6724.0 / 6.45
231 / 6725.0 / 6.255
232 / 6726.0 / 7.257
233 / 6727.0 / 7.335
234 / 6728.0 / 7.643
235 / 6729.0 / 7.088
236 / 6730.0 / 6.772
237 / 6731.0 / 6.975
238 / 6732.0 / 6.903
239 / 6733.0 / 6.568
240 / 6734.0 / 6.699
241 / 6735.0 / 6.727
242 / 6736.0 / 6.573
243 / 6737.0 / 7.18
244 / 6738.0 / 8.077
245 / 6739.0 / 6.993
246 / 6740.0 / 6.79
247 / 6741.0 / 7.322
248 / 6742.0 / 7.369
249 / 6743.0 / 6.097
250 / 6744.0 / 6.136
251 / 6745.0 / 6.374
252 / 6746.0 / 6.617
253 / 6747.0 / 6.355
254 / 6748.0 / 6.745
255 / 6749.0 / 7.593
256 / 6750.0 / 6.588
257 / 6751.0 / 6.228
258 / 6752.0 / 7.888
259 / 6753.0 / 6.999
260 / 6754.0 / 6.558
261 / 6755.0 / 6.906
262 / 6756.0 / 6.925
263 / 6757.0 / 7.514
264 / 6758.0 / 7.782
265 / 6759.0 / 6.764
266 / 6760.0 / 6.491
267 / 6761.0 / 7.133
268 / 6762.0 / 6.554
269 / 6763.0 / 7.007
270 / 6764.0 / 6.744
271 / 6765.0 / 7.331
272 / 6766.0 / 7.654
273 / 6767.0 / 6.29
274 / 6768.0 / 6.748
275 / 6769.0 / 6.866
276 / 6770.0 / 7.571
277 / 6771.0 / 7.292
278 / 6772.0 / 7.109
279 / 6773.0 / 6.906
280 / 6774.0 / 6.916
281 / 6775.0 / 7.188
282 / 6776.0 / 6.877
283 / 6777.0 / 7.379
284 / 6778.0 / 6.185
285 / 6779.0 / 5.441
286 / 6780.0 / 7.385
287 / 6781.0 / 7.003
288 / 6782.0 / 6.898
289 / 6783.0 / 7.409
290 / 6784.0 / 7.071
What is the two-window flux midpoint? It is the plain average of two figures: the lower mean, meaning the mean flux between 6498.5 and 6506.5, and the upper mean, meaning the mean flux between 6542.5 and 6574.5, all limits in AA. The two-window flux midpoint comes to 6.97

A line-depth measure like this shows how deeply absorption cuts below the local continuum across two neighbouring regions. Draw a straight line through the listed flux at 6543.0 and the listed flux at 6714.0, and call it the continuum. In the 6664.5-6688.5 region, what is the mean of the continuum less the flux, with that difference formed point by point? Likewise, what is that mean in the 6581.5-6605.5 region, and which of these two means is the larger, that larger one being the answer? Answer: 0.17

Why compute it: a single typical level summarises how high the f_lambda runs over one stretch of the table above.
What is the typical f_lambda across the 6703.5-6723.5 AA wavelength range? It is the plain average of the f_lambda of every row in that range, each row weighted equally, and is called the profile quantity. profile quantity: 6.8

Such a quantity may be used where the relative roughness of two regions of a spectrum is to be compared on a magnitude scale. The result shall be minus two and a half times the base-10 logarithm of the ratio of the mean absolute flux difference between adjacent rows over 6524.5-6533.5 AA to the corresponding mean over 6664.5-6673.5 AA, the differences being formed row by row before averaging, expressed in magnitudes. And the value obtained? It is -0.62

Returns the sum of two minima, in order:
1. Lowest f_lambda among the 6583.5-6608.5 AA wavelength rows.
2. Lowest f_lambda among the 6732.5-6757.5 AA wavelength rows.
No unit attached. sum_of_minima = 12.25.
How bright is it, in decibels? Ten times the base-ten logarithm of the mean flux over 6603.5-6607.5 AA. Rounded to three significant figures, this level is 8.56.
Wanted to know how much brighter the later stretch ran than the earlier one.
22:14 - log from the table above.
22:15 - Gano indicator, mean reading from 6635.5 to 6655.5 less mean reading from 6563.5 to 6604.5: -0.15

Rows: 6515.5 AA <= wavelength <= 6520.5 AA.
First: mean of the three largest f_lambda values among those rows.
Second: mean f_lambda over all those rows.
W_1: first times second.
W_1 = 50.1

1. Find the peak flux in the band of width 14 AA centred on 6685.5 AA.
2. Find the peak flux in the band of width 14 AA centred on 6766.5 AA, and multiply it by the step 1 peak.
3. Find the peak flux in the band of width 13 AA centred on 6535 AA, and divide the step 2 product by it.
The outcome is 7.1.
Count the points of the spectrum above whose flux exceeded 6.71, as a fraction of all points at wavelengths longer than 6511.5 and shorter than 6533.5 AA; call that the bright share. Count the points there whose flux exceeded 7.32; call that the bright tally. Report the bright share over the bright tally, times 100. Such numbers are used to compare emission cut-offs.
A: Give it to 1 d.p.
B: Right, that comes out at 9.7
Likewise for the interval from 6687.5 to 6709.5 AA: 11.4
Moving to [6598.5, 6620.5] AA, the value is 10.1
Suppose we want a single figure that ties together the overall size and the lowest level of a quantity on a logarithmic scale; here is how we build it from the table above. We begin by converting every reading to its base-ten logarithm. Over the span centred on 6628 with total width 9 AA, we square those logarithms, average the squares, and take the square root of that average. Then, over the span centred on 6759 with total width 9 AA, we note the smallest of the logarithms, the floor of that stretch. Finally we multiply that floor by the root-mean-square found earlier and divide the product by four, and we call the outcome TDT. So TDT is 0.171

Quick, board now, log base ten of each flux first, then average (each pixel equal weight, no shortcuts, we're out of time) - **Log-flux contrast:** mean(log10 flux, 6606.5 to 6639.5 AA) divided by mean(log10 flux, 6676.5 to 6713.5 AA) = 1.013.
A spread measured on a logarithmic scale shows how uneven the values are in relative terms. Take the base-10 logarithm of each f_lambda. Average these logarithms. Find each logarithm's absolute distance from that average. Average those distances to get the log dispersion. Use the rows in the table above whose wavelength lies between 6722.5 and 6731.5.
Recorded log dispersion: 0.0210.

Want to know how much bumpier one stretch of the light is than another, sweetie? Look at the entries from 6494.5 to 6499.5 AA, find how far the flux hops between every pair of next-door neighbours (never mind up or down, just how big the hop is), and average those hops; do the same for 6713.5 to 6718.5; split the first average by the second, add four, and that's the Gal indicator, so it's 4.73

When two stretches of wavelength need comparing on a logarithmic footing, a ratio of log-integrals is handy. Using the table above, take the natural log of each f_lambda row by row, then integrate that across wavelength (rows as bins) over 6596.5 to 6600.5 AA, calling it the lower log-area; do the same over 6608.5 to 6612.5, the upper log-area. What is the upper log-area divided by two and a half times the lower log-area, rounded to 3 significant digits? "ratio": 0.395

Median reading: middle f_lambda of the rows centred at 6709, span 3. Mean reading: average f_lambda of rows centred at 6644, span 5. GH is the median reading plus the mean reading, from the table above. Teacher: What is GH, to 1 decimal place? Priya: 14.1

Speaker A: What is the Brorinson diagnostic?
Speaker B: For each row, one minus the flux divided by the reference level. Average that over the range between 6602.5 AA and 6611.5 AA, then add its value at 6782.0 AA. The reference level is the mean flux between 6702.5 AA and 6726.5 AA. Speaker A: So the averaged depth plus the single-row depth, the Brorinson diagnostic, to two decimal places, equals -0.05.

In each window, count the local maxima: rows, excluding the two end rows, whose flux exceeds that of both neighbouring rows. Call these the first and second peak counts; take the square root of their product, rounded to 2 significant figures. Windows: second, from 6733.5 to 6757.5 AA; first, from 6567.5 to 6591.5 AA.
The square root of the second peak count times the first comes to 6.9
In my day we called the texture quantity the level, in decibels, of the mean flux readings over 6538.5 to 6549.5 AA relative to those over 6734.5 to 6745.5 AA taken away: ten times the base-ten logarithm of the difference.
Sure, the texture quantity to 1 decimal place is -1.5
